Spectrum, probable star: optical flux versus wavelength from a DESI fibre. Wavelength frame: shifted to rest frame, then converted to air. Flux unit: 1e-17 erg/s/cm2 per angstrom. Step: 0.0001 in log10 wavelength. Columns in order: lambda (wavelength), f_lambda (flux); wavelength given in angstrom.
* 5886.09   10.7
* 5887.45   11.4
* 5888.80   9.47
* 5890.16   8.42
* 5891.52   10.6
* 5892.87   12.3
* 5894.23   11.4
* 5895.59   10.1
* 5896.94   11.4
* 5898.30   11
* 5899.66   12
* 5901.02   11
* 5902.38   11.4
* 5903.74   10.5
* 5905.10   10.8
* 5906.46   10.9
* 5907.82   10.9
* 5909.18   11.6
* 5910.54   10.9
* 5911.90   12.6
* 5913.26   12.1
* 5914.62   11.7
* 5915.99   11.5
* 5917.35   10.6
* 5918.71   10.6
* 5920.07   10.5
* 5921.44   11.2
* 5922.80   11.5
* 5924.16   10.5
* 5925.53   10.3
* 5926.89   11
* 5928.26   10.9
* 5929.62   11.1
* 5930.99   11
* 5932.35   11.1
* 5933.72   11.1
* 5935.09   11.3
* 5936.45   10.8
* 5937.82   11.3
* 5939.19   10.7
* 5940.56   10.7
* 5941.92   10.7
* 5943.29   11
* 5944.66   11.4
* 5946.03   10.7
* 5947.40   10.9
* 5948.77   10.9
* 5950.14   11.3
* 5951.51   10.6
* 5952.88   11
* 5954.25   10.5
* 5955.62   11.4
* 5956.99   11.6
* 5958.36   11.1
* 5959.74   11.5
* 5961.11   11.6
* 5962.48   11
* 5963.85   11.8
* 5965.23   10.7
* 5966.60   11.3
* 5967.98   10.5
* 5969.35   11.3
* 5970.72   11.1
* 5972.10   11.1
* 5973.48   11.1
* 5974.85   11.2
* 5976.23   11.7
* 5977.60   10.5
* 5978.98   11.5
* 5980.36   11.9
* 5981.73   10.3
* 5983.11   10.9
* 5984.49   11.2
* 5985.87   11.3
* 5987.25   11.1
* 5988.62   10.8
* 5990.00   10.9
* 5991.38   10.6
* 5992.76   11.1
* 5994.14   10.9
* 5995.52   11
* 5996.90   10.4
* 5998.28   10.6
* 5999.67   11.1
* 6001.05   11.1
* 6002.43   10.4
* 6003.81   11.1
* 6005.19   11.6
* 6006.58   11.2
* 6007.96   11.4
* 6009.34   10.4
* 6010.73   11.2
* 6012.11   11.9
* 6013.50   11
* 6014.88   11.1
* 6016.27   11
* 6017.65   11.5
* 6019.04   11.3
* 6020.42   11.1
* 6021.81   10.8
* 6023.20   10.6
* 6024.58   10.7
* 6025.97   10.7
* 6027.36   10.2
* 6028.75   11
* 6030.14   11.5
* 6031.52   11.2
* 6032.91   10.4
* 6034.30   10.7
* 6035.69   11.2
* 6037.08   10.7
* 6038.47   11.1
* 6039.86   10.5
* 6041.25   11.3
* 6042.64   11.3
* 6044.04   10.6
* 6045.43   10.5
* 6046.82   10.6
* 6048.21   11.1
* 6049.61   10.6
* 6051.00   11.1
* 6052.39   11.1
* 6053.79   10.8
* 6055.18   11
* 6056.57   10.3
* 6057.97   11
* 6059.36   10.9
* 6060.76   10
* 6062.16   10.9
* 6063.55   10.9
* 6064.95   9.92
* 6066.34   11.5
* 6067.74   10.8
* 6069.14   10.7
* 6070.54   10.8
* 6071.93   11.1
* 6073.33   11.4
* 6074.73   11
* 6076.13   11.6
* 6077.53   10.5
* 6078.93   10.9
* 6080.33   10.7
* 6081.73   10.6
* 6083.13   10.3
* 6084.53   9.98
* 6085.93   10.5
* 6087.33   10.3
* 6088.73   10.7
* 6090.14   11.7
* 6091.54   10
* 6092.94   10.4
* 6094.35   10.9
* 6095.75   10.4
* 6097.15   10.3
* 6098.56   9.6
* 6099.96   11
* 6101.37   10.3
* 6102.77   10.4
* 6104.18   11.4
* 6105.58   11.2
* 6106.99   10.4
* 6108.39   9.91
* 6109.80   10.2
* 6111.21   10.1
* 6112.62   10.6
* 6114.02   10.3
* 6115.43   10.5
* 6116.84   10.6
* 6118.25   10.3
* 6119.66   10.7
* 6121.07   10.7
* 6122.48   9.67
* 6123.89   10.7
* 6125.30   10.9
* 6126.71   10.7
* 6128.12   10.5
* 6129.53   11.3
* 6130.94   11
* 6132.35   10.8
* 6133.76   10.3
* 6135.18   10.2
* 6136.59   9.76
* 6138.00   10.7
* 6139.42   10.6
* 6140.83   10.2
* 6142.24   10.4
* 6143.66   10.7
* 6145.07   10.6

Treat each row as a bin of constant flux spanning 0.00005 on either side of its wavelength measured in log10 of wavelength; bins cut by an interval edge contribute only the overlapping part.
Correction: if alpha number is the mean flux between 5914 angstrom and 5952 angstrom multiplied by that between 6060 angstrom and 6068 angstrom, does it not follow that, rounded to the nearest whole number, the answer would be 117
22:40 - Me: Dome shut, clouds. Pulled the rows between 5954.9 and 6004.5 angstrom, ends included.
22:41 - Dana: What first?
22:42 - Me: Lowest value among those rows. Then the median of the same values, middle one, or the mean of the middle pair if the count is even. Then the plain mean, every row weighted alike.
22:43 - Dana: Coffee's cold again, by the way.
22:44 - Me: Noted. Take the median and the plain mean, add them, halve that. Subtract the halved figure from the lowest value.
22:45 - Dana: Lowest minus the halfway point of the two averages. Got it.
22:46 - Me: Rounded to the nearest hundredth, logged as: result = -0.79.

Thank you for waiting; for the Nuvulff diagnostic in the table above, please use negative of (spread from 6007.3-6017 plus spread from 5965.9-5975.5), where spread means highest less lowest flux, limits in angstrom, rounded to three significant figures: -2.30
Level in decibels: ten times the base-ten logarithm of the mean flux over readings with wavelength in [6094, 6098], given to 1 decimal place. 10.2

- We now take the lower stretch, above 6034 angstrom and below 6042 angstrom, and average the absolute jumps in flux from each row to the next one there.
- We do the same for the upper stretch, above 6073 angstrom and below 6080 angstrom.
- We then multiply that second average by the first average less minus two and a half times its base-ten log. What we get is 0.0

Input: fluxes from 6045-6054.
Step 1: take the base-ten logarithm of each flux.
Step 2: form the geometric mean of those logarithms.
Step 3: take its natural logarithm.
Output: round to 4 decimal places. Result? 0.0338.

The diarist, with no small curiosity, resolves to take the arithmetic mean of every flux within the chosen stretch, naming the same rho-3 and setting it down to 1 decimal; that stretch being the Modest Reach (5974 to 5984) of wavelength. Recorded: 11.1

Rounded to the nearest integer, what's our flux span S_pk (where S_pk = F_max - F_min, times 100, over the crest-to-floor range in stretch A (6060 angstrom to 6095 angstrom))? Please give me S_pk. 178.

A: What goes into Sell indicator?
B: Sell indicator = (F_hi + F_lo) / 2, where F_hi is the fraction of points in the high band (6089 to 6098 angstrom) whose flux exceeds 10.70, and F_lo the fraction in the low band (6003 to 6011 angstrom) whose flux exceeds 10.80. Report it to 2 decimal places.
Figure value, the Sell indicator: 0.58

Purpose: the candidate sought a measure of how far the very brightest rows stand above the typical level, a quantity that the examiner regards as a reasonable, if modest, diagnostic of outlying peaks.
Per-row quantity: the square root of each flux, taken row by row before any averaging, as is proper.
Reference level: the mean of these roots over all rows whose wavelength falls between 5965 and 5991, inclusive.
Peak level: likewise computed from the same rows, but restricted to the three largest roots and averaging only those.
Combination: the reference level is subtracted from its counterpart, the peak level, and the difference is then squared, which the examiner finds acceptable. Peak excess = 0.009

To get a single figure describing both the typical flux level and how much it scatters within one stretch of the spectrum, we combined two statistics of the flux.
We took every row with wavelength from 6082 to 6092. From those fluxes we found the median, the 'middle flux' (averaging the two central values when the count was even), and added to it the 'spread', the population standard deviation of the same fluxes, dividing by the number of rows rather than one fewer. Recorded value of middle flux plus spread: 10.8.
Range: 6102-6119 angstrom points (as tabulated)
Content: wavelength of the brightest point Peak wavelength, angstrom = 6104.18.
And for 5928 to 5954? 5944.66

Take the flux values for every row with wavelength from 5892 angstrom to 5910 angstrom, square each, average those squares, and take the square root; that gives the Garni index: 11.2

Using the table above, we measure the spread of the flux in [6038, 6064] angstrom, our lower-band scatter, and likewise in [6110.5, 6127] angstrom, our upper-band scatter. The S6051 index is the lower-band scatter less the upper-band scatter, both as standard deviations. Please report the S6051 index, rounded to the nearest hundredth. 0.01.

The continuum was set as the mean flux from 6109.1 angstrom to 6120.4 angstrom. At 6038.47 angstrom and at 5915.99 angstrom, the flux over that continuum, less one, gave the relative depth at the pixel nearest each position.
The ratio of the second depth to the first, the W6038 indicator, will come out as 1.6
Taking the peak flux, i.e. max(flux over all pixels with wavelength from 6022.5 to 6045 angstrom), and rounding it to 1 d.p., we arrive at 11.5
